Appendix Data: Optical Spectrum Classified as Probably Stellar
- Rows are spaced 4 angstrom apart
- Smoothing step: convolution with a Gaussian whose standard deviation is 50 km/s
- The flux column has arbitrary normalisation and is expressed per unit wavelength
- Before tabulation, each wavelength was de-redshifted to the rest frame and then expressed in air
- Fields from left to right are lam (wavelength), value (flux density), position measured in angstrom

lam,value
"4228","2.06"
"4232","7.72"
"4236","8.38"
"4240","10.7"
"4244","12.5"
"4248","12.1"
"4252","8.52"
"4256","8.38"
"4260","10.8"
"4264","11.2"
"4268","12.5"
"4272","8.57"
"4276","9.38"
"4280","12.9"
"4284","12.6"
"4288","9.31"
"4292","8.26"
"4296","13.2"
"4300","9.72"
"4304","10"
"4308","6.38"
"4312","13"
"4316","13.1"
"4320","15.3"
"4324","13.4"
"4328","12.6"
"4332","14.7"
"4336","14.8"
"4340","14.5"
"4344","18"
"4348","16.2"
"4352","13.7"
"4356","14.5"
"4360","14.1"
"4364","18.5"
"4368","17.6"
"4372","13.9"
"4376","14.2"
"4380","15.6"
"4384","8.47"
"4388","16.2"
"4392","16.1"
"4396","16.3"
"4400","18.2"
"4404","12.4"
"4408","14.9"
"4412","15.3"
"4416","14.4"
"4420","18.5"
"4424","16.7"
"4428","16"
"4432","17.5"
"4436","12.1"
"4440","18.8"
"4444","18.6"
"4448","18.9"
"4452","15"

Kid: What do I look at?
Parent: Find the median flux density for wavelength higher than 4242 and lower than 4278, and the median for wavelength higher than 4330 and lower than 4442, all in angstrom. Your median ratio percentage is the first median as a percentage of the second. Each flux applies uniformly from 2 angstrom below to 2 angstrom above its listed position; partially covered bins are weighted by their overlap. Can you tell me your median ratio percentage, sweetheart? 70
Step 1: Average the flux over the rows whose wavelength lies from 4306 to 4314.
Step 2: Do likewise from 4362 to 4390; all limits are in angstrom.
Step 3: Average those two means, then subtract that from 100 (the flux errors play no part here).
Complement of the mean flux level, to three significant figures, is 87.7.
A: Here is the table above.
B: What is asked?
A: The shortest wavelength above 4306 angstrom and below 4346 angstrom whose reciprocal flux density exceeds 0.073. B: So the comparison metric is 4308 angstrom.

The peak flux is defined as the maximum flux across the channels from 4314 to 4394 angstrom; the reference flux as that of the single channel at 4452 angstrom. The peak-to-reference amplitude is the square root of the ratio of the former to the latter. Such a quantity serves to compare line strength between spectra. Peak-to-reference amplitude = 1.11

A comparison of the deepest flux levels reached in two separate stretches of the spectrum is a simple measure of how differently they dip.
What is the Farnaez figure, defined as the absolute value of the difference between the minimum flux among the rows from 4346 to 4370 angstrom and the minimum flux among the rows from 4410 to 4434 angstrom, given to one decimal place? 0.7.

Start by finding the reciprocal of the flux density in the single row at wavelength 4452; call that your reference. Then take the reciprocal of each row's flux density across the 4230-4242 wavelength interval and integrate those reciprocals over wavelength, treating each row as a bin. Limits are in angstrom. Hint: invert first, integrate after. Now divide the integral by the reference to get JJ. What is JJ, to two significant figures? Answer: 21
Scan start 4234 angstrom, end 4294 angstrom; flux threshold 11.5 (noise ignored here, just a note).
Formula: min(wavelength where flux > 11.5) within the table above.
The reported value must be 4244 angstrom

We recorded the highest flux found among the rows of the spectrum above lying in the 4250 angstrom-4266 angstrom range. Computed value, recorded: 11.2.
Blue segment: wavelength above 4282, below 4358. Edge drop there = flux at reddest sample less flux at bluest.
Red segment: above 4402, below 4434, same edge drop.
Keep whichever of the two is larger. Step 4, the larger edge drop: 5.1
